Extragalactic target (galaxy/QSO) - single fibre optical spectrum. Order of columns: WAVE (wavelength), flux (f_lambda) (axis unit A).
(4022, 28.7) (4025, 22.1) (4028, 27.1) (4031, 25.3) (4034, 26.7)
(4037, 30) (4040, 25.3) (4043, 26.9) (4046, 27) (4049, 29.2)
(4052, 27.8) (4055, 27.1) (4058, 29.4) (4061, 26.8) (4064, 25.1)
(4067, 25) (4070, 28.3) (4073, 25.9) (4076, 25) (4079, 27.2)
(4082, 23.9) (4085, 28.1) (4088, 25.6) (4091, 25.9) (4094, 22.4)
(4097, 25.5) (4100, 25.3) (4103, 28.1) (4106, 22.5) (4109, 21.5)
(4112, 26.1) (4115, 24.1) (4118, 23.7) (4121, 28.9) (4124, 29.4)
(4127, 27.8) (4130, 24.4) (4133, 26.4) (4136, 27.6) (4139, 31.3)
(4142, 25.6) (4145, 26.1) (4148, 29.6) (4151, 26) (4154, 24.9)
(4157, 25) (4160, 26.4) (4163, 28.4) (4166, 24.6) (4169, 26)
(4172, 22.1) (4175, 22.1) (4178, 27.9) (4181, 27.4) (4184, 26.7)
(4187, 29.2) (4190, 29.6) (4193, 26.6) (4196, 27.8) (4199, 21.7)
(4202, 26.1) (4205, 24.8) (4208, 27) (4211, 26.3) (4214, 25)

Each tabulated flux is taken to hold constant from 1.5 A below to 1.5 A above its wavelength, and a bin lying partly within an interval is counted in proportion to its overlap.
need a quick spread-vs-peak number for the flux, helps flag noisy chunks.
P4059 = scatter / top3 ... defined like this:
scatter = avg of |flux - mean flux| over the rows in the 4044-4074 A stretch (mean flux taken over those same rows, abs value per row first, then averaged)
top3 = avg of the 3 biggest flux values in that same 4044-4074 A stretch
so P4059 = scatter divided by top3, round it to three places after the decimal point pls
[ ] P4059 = 0.042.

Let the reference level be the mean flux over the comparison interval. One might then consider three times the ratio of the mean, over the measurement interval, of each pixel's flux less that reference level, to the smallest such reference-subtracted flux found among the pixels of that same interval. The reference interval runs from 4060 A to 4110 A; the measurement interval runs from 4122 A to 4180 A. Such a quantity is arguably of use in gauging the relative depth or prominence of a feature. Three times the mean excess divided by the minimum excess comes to -0.89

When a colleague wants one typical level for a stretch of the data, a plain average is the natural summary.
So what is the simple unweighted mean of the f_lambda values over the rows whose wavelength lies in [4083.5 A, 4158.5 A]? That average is 26.1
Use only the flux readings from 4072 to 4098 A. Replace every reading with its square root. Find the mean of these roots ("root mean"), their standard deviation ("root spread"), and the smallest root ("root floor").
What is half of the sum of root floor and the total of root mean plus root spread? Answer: 4.97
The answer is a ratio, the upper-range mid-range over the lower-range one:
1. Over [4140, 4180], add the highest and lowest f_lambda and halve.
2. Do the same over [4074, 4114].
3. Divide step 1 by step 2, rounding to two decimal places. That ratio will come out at 1.04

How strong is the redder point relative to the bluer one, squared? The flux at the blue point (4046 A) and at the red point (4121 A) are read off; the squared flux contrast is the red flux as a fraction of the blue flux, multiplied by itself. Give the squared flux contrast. 1.15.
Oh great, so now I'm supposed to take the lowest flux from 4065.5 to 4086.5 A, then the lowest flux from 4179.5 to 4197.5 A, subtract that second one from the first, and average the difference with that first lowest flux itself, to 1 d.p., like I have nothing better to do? 10.6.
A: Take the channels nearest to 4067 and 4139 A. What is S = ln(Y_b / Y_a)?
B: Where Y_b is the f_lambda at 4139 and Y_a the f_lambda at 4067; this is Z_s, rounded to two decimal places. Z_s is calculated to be 0.22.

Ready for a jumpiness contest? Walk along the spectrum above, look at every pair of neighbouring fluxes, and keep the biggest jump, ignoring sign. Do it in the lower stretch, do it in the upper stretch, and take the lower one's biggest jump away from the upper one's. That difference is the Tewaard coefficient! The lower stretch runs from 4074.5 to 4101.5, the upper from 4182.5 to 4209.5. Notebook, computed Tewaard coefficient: 1.9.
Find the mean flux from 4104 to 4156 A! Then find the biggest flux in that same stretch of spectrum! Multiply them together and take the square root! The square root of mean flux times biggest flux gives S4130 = 28.7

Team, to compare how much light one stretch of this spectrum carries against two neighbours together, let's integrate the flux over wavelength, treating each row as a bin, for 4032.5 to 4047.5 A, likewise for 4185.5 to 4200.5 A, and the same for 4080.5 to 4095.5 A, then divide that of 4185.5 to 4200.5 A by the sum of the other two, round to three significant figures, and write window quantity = 0.515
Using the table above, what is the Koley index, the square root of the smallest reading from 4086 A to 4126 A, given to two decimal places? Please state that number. 4.64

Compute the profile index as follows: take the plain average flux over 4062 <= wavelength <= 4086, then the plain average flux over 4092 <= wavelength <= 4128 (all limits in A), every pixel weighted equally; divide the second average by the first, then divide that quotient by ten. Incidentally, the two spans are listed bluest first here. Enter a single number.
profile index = 0.0976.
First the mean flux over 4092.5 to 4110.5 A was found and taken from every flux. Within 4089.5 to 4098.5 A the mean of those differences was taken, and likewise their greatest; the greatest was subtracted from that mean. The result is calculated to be -1.30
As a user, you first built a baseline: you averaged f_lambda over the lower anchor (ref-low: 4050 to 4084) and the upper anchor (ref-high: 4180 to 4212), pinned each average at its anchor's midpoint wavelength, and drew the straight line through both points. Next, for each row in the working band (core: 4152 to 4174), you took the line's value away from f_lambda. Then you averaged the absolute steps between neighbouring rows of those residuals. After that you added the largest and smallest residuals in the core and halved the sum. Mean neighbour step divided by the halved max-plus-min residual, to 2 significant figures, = -1.5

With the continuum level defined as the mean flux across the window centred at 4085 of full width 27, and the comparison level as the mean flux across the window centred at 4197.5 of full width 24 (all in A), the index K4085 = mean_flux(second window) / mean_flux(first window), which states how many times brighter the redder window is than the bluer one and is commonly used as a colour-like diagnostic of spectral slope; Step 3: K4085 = 1.04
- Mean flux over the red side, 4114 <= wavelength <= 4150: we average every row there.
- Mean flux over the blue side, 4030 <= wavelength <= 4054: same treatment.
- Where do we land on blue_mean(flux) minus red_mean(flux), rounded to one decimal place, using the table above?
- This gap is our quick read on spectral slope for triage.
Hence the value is 0.2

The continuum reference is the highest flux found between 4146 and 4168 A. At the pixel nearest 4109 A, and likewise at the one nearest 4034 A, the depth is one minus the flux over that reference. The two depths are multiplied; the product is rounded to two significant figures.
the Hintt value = 0.027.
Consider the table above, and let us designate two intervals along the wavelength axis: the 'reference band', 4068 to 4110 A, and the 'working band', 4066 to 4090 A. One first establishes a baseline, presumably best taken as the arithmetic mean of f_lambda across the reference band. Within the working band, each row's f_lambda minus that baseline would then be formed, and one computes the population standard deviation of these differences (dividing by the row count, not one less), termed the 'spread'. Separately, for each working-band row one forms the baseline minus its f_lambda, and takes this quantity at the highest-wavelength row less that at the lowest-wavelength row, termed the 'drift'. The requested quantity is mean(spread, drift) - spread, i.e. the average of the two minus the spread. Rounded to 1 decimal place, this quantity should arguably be -1.0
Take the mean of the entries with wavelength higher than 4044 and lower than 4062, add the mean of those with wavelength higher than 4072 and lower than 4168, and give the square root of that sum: 7.34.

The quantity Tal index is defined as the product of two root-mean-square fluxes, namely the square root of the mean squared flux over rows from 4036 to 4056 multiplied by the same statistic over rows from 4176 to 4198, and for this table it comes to 772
